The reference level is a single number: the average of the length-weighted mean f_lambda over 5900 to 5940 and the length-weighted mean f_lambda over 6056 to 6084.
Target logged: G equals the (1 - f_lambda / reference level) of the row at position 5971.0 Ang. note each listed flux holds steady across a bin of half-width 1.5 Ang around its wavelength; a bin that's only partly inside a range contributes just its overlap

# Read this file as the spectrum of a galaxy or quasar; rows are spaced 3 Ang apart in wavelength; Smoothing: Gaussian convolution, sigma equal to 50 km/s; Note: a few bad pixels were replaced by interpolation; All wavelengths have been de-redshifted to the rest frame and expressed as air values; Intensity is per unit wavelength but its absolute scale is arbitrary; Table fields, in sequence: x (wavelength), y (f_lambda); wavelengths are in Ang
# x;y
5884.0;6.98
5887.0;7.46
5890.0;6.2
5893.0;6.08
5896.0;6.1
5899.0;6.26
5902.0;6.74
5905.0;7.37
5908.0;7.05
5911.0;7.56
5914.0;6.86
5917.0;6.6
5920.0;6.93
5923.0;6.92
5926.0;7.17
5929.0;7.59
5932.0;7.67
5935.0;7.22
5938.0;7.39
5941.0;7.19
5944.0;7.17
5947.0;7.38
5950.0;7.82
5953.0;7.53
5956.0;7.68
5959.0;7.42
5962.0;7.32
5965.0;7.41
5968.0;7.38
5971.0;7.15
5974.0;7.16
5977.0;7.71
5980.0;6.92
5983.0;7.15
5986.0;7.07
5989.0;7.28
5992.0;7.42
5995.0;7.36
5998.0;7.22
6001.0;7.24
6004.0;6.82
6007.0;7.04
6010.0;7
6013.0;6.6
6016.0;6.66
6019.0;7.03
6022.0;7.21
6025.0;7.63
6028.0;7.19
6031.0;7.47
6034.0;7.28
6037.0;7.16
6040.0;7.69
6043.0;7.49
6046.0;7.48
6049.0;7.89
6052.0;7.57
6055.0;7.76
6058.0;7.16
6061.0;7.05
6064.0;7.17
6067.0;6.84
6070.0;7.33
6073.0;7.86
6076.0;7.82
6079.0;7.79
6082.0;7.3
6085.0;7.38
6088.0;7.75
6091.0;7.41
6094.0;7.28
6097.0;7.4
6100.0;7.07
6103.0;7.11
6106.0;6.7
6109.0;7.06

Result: 0.015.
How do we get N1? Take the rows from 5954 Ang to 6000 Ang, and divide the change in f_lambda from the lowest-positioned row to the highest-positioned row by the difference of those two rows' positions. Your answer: -0.011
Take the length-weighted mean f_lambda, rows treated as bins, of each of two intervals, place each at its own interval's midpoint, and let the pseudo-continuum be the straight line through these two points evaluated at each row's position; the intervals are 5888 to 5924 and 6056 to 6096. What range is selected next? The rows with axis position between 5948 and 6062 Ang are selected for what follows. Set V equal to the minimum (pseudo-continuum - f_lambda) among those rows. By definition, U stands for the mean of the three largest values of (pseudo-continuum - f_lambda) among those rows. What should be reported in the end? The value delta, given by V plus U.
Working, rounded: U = 0.45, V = -0.92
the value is -0.5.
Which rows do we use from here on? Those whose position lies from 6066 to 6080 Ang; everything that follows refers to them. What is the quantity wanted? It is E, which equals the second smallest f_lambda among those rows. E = 7.33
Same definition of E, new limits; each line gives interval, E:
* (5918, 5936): 6.93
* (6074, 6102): 7.28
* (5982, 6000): 7.15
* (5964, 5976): 7.16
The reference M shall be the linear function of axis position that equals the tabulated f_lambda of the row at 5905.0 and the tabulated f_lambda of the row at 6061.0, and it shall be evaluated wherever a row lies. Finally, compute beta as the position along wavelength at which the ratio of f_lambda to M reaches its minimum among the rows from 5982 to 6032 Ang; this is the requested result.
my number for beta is 6013.0 Ang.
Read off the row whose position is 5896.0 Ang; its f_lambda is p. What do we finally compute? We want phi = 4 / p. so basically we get 0.66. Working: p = 6.1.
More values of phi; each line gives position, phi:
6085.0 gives 0.54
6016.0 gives 0.60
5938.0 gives 0.54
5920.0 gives 0.58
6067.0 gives 0.58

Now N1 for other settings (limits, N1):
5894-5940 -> 0.031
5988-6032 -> 0.005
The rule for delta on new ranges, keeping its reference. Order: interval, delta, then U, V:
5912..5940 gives -0.9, -0.02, -0.84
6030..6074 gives -0.3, 0.33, -0.60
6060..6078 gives -0.1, 0.33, -0.47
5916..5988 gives -0.8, 0.08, -0.92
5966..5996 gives -0.7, -0.01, -0.70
